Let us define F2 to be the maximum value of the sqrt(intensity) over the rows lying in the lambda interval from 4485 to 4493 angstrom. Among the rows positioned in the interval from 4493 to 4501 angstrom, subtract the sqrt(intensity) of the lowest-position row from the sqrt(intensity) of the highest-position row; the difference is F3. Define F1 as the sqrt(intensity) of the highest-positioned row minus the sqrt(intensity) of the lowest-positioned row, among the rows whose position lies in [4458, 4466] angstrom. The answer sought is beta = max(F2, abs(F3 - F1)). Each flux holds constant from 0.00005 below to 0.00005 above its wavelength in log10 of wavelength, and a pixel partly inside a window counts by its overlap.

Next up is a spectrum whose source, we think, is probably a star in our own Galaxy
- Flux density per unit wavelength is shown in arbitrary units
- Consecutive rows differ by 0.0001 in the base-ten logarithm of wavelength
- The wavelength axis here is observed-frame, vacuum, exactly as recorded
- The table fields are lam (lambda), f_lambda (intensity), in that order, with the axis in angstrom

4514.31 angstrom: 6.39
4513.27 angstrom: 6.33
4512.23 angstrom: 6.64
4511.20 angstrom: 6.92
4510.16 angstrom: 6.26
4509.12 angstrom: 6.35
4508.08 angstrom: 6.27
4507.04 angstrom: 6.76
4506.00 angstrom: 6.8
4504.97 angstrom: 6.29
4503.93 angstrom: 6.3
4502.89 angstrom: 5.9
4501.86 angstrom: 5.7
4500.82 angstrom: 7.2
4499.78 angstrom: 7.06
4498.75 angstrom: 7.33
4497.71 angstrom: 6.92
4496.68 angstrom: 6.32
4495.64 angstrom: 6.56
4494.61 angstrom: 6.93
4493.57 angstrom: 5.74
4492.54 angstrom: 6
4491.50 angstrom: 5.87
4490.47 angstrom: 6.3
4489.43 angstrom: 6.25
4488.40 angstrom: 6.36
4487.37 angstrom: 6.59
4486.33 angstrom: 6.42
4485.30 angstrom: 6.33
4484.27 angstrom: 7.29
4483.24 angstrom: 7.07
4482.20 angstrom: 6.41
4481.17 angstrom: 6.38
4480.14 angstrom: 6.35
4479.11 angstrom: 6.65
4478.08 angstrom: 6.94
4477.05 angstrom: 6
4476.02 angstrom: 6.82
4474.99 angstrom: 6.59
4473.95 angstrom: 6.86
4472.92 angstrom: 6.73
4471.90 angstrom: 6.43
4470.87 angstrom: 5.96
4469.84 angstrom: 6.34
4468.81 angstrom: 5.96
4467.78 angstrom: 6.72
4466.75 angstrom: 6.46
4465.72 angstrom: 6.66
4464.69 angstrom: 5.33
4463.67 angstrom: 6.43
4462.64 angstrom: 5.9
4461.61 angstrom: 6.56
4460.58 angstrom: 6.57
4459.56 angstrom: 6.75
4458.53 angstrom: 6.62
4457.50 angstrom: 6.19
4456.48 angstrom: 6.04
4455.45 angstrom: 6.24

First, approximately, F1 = 0.01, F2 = 2.57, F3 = 0.29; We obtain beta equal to 2.567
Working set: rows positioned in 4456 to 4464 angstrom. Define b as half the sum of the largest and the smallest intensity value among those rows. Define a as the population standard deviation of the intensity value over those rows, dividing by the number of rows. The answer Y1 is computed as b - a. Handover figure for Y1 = 6.04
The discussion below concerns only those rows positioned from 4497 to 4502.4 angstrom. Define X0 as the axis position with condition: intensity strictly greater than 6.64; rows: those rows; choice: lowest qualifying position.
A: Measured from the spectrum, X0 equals 4497.71 angstrom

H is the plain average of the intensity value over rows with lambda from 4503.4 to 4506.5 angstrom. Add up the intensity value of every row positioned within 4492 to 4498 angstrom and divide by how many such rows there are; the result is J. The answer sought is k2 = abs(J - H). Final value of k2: 0.05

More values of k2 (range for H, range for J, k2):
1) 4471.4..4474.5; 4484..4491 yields 0.17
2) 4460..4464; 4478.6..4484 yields 0.21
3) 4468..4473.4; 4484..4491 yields 0.22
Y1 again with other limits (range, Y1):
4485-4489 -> 6.36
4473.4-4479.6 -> 6.16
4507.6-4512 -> 6.32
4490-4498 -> 5.91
